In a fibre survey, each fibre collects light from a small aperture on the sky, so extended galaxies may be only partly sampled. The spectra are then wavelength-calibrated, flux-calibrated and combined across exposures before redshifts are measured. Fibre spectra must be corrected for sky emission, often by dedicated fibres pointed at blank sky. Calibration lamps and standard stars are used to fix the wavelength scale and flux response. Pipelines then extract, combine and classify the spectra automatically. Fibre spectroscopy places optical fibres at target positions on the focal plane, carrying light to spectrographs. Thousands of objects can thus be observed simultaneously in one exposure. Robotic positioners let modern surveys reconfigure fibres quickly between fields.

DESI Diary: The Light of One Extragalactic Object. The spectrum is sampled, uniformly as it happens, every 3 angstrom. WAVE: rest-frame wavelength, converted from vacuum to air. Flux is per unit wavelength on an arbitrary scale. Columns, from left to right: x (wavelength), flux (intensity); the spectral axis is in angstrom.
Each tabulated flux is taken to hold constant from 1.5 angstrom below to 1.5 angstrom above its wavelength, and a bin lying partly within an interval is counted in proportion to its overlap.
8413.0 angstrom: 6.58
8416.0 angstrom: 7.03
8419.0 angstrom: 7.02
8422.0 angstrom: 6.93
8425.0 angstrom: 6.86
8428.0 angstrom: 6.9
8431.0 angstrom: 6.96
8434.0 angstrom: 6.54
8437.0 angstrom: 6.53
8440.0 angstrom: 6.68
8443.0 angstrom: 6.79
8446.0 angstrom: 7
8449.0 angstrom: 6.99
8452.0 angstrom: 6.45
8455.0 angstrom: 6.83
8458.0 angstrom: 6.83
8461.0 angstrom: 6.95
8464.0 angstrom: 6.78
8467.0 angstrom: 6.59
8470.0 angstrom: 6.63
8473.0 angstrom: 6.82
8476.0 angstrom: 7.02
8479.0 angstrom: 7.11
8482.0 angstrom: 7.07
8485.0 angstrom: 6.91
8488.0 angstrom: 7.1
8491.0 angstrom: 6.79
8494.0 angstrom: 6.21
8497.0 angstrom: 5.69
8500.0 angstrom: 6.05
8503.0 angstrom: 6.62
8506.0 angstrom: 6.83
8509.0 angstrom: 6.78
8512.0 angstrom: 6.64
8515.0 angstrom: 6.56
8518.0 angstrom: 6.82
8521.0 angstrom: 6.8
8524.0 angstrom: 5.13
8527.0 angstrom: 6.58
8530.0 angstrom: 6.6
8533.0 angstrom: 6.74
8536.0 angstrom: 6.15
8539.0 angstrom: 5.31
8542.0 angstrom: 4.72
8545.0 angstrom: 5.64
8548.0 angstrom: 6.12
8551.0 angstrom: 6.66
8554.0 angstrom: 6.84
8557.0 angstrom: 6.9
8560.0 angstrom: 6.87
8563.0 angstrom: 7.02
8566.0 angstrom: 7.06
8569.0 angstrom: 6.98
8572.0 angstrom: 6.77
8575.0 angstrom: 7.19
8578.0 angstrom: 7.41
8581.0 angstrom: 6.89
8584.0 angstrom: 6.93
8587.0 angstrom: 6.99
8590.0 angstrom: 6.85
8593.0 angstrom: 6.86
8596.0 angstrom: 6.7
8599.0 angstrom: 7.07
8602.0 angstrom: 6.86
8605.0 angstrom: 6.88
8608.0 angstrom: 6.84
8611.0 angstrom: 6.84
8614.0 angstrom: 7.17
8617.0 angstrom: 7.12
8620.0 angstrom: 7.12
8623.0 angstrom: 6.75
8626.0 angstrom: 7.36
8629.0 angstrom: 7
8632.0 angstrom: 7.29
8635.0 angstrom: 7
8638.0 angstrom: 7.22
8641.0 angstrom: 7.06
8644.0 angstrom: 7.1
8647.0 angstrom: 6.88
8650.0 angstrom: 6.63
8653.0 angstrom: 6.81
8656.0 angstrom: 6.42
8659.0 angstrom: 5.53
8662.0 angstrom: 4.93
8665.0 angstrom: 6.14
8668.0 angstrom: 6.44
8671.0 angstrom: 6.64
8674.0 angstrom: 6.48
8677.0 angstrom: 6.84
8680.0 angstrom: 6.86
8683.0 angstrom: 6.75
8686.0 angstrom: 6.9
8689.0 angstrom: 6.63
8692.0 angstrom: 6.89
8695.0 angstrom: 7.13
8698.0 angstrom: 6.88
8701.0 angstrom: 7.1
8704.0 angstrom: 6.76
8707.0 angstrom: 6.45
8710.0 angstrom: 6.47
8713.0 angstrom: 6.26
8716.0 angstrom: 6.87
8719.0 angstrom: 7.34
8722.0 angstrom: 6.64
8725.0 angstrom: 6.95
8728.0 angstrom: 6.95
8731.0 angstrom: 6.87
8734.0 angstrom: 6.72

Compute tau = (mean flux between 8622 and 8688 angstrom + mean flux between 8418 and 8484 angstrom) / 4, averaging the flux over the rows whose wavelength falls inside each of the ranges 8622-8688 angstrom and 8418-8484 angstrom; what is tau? 3.38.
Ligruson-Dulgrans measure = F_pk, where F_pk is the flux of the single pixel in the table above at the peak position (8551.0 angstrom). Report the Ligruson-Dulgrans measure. 6.66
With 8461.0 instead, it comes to 6.95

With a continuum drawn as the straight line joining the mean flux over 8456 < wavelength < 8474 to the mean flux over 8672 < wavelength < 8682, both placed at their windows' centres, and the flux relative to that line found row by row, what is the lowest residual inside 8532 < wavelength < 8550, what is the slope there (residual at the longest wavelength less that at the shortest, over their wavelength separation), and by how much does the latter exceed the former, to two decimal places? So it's 1.99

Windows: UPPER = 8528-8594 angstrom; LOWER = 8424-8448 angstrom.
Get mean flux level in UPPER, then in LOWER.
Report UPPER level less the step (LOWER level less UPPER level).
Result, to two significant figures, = 6.4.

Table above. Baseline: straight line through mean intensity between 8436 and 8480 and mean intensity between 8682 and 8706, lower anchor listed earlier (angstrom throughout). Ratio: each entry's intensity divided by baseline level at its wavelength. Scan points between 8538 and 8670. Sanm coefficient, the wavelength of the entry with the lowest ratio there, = 8542.0 angstrom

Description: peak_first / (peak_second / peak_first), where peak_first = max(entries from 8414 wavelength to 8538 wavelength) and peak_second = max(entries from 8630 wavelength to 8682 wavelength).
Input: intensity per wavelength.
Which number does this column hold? 6.9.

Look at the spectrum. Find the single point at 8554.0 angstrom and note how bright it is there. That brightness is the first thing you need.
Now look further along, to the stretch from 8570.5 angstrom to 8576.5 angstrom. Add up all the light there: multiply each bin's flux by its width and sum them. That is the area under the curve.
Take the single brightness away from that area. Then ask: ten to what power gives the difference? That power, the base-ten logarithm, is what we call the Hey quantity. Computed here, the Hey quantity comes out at 1.54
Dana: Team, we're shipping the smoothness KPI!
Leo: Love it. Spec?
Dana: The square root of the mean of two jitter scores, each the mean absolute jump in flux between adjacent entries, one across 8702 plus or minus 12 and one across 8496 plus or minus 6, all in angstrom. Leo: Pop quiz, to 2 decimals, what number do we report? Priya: 0.60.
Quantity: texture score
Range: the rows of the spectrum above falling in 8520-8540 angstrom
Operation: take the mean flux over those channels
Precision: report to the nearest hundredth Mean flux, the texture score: 6.19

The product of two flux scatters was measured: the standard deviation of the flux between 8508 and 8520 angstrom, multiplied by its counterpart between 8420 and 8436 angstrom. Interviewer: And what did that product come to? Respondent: 0.02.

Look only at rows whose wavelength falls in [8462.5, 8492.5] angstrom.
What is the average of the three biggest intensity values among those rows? 7.09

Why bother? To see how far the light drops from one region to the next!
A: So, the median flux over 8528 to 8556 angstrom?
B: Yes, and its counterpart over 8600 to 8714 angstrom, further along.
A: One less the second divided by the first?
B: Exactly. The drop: -0.114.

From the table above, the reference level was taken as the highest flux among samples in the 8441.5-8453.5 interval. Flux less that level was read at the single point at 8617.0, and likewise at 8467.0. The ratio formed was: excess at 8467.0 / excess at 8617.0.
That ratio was -3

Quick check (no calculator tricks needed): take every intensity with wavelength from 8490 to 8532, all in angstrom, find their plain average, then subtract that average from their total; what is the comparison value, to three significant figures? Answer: 83.7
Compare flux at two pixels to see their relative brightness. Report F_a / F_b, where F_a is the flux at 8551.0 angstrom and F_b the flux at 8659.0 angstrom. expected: 1.20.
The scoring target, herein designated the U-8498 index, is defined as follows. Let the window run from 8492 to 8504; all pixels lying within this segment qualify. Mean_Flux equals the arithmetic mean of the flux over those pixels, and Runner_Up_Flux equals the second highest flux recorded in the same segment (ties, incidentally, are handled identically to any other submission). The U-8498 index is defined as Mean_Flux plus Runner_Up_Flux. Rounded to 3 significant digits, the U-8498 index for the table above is 12.4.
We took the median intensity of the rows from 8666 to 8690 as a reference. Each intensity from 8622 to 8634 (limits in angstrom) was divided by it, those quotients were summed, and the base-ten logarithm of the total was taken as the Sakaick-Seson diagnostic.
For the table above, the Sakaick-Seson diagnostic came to 0.628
